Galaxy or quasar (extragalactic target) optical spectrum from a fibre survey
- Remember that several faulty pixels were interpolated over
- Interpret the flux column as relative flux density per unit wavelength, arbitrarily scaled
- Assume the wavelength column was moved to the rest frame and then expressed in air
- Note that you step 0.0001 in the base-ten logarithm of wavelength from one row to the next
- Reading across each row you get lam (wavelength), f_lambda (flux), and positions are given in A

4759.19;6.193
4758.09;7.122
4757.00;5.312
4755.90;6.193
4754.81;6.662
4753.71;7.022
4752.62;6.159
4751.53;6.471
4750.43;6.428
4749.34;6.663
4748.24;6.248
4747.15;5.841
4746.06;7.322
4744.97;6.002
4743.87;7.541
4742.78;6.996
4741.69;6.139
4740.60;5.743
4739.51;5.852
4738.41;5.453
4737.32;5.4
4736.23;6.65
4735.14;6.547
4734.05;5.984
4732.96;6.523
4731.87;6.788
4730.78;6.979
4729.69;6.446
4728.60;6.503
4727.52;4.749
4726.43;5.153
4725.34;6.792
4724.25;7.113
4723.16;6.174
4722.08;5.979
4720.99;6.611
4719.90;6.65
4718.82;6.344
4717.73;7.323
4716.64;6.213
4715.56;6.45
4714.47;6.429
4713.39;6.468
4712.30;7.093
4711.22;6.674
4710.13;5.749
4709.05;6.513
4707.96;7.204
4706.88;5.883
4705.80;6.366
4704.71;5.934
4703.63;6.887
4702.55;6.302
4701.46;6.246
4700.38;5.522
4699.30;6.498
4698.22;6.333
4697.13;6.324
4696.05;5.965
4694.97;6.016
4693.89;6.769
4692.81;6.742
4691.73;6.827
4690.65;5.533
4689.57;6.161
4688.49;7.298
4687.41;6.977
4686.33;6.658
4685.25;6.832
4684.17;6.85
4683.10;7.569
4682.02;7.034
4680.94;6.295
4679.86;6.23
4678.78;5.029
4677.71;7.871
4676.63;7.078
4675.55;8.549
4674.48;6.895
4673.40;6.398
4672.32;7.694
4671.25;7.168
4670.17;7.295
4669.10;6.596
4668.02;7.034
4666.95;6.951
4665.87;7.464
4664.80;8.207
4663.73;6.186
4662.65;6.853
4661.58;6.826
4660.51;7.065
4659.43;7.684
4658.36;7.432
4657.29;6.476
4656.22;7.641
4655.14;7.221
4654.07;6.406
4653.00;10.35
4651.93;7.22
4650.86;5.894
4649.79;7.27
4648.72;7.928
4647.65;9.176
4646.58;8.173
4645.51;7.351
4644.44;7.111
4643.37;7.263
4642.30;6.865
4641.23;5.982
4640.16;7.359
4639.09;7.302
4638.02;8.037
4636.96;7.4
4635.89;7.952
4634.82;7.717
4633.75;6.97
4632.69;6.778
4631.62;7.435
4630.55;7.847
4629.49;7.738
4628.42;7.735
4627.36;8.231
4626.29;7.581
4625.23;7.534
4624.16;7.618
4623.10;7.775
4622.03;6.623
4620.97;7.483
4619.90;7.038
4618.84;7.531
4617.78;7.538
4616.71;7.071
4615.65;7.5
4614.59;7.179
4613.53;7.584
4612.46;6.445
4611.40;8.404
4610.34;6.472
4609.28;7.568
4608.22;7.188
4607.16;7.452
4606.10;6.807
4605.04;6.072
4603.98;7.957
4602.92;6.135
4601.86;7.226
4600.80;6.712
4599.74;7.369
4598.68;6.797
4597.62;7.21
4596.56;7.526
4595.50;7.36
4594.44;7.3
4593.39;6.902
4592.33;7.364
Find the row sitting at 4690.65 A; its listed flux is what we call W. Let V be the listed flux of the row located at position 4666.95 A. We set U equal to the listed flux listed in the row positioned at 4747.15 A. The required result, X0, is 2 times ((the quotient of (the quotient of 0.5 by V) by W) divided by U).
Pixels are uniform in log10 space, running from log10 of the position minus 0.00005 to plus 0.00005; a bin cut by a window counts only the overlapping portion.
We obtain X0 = 0.0045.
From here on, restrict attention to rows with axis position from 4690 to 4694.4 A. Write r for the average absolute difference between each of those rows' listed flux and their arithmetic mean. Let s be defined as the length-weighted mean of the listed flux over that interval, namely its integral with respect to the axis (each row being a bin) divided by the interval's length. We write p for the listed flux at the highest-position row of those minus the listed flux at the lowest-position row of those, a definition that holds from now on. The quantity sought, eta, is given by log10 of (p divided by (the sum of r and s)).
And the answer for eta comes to -0.7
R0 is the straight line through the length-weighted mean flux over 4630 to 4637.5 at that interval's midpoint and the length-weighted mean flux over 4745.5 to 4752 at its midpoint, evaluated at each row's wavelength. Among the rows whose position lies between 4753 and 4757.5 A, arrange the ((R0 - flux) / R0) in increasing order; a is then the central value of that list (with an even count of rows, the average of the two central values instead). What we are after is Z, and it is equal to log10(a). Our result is -2.72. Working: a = 0.002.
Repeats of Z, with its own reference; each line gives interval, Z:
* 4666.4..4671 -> -1.61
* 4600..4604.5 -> -1.01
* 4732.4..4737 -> -1.91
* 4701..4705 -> -1.05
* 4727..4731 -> -1.56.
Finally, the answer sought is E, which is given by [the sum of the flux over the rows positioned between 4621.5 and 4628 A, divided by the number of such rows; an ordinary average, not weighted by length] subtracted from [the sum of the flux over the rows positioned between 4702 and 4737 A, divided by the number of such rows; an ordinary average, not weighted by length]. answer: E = -1.14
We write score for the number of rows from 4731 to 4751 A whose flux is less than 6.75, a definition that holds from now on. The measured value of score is 14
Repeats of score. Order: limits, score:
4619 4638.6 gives 1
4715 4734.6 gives 13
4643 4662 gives 3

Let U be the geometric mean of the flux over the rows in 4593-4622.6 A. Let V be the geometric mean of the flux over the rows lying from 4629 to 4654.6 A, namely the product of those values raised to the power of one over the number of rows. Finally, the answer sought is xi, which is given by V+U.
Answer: 14.6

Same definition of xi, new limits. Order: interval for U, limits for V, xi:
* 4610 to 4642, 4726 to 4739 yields 13.4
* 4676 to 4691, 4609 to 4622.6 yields 13.9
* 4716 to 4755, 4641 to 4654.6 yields 13.7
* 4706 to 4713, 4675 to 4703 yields 13.1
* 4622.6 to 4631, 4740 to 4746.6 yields 14.3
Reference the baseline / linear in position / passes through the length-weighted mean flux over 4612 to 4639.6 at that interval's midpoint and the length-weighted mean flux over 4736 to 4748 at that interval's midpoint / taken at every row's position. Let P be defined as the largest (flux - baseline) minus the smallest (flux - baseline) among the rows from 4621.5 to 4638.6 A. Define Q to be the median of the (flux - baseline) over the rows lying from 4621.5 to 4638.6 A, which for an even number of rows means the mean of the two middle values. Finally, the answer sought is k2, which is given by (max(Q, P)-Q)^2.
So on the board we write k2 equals 2.1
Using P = 1.7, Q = 0.22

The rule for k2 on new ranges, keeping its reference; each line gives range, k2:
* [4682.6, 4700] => 4.2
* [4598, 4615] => 8.1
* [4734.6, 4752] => 4.3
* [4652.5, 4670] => 16.5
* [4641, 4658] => 19.7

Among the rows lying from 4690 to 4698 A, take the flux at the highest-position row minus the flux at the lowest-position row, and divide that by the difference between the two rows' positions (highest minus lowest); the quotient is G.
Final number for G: 0.12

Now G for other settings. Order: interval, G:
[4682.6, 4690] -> -0.22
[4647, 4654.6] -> -0.43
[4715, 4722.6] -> -0.07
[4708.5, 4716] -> -0.01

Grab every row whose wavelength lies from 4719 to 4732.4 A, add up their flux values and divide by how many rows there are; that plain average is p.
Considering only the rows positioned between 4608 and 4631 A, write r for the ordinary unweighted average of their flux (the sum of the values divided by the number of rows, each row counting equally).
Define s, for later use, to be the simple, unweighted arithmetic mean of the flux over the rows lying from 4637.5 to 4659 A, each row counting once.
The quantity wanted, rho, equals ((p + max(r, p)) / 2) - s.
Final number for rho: -0.5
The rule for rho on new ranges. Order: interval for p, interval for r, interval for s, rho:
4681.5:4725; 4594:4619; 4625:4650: -0.7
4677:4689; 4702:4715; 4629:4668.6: -0.6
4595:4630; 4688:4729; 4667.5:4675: 0.3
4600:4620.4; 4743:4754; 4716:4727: 0.7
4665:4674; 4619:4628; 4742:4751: 0.7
